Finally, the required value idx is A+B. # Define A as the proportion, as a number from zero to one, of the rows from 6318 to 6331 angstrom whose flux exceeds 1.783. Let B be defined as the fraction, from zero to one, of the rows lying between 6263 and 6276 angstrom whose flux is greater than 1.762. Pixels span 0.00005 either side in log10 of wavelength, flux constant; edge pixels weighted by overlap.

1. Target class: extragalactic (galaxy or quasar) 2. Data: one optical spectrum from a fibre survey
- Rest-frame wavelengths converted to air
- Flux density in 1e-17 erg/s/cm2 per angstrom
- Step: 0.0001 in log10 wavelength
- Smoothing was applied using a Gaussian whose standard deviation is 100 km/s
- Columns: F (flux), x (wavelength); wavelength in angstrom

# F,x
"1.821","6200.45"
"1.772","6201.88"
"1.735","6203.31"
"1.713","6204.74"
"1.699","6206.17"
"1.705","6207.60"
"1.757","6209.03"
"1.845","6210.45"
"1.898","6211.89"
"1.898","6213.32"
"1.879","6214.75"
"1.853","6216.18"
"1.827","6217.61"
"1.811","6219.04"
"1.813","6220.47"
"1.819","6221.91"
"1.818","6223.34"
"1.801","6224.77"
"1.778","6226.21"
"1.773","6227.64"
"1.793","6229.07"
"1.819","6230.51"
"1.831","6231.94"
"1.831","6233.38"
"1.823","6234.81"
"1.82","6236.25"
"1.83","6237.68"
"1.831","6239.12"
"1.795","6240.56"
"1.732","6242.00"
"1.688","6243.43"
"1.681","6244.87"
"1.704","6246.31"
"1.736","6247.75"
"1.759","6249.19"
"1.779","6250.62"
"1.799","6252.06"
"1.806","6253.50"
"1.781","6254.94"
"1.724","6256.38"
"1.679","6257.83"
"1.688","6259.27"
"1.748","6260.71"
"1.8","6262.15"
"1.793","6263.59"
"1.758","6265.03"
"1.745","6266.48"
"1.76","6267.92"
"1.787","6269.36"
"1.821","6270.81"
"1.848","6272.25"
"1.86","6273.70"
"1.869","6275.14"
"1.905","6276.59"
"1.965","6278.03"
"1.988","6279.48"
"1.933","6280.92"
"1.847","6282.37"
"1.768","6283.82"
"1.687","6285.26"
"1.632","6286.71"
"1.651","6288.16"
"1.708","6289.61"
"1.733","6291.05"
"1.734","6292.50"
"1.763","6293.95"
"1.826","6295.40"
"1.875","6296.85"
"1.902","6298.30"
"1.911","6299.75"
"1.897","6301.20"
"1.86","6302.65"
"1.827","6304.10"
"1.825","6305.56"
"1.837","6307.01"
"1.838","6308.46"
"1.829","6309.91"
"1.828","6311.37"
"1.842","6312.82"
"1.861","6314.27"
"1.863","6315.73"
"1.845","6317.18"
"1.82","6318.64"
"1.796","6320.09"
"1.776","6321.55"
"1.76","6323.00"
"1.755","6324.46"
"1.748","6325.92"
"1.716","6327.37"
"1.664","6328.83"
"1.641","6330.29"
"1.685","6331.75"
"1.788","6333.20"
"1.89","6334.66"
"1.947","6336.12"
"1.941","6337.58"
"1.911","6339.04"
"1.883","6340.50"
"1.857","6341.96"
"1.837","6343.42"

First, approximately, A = 0.22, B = 0.7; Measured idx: 0.89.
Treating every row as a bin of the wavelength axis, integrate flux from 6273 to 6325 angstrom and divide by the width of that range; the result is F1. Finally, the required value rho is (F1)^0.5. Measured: 1.35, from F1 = 1.82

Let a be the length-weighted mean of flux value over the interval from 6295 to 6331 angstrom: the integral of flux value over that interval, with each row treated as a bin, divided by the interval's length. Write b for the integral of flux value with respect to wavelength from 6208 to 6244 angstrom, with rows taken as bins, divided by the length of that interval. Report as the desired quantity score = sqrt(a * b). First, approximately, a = 1.813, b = 1.81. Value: 1.814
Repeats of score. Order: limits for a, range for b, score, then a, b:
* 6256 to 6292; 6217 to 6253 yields 1.788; 1.788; 1.79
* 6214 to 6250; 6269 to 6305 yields 1.809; 1.794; 1.82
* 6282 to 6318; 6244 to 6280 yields 1.798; 1.807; 1.79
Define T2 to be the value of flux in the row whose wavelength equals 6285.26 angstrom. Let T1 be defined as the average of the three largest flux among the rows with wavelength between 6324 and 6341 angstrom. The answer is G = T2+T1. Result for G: 3.62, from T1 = 1.93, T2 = 1.687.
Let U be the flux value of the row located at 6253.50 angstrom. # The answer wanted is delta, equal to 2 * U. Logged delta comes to 3.61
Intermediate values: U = 1.806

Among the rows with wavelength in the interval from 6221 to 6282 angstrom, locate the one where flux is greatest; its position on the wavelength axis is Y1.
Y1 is 6279.48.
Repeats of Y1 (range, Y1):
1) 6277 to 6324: 6279.48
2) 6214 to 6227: 6214.75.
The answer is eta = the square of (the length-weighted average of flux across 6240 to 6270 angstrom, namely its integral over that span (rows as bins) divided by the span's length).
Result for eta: 3.06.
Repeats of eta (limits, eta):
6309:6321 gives 3.36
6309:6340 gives 3.26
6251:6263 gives 3.08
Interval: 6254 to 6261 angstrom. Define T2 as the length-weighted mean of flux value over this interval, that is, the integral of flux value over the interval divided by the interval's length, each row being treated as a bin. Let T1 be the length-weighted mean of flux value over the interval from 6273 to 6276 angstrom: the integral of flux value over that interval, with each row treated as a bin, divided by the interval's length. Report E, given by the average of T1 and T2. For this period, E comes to 1.79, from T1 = 1.87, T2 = 1.72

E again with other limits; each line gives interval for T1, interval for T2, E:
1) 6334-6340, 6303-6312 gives 1.88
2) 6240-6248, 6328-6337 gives 1.75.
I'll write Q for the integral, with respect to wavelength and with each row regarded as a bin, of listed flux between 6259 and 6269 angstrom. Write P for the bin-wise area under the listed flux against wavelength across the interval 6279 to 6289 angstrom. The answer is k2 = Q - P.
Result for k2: -0.2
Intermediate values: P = 17.8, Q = 17.6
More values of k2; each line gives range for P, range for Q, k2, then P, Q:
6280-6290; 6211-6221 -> 1.0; 17.5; 18.5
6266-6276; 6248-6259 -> 1.2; 18.2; 19.3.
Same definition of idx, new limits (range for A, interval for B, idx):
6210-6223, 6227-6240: 2.00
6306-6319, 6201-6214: 1.44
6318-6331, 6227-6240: 1.22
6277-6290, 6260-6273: 1.00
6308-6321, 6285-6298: 1.33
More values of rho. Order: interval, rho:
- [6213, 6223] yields 1.36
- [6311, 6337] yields 1.34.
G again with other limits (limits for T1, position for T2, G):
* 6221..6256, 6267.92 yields 3.59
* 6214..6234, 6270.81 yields 3.68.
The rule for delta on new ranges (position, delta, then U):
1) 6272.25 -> 3.70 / 1.848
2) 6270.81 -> 3.64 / 1.821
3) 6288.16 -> 3.30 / 1.651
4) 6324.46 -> 3.51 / 1.755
